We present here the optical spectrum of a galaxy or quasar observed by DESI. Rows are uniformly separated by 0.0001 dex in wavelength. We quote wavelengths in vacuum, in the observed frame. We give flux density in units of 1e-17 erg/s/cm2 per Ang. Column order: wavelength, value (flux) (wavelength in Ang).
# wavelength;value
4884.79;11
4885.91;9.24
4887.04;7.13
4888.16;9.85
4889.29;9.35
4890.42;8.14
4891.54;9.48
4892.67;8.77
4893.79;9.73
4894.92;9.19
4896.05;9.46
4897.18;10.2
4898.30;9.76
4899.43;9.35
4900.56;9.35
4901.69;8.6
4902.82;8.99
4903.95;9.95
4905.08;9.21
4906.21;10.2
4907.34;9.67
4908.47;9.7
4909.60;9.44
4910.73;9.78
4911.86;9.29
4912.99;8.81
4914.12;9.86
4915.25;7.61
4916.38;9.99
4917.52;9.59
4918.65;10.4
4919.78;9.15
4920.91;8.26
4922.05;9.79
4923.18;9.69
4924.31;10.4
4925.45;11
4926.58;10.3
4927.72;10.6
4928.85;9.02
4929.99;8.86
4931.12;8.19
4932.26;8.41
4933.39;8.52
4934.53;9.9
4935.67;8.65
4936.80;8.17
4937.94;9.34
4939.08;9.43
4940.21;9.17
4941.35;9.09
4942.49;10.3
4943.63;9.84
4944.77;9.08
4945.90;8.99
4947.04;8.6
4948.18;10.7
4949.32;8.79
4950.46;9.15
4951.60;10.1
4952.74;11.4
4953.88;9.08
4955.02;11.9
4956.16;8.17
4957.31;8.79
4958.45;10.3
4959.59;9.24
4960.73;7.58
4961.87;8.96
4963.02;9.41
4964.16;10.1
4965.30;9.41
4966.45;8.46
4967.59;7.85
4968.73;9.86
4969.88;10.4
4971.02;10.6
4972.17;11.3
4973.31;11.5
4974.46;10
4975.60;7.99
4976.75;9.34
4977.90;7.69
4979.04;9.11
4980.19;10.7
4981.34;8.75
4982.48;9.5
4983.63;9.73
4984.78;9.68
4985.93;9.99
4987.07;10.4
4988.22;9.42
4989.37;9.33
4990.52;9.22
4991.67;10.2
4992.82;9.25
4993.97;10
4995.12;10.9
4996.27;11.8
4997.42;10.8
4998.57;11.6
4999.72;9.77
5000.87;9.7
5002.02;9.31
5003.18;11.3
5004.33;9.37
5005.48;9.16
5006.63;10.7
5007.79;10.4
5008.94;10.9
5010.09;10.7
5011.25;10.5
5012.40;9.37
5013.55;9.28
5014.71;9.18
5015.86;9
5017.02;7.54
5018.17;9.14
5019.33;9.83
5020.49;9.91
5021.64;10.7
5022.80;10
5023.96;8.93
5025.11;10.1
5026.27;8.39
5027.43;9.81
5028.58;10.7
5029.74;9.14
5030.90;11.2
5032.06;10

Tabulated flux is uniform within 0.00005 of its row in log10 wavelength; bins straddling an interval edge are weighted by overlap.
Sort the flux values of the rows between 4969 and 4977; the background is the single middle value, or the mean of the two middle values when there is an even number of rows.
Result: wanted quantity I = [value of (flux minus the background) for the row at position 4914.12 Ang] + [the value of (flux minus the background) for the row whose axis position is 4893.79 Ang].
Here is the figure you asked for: -1.2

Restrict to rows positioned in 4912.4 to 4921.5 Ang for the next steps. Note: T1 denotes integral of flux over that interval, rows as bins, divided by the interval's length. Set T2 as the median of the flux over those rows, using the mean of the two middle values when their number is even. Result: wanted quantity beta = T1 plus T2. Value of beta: 18.6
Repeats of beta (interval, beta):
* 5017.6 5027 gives 19.5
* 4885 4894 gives 18.3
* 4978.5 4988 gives 19.4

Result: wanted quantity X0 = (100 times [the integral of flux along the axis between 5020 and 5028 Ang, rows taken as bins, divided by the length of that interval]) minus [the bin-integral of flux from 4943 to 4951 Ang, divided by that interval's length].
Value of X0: 960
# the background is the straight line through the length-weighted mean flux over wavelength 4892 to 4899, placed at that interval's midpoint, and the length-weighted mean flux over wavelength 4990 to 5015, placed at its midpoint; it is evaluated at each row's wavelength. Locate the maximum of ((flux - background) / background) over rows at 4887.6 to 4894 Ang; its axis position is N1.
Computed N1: 4888.16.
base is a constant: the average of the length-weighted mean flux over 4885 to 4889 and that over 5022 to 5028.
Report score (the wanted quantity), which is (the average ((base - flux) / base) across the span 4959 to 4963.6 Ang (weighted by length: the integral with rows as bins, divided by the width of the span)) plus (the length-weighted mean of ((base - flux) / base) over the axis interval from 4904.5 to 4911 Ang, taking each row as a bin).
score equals 0.00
